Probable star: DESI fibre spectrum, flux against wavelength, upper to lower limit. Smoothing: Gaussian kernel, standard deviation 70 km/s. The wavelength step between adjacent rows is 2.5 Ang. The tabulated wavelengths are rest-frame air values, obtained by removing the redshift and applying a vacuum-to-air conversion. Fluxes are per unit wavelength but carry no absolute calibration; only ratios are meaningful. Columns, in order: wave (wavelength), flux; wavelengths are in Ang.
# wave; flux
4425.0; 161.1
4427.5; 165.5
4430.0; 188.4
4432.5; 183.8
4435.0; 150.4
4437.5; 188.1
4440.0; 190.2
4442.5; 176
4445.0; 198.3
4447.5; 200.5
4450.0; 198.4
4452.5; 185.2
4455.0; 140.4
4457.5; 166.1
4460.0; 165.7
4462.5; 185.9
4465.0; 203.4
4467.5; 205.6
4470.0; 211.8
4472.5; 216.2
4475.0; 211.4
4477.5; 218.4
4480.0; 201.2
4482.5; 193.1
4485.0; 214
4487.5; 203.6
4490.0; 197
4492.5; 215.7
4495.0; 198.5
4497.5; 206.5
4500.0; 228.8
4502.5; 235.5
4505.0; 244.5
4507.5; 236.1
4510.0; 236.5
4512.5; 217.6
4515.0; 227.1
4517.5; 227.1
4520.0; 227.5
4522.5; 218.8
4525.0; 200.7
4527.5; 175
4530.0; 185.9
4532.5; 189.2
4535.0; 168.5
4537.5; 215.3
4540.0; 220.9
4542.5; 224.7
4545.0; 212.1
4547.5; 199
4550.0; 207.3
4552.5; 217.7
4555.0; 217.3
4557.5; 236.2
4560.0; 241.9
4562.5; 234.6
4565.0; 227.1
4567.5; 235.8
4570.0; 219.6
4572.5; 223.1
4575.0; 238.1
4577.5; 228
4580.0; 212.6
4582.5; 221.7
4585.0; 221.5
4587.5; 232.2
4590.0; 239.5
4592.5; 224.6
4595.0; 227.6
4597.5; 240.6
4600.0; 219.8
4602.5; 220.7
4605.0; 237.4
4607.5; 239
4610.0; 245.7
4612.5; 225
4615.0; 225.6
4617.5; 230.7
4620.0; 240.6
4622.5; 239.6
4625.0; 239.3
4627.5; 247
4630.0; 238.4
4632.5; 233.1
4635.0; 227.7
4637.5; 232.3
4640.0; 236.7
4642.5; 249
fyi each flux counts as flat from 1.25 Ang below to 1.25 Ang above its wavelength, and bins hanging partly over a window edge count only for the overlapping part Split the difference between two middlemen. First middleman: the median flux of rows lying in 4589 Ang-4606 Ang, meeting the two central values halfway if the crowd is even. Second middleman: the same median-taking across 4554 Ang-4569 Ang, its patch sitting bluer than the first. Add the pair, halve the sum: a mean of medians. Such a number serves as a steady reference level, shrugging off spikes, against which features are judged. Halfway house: 231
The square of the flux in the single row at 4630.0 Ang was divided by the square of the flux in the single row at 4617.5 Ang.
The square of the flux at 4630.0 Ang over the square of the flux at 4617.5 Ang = 1.07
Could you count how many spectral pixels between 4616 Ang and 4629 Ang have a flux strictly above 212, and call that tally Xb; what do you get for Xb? 5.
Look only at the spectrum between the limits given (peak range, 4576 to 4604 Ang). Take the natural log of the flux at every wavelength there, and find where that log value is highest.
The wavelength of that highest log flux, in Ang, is 4597.5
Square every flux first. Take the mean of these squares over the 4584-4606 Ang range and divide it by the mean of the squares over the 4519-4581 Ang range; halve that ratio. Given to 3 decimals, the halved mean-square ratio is 0.565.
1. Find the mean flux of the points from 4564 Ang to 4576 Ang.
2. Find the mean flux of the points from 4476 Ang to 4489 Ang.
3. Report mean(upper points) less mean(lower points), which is 23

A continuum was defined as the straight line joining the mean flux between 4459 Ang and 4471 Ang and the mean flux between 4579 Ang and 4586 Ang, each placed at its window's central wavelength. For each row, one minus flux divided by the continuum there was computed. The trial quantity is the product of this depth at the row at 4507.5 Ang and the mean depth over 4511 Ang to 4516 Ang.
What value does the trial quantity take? 0.014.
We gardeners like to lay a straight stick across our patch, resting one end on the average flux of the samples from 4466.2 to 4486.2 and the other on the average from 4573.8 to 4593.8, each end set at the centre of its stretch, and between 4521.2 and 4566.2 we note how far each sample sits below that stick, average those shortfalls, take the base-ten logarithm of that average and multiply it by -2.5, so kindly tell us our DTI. -2.5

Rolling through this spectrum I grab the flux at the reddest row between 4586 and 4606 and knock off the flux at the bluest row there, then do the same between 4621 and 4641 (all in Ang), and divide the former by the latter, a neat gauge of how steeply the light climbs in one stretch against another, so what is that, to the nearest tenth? -1.8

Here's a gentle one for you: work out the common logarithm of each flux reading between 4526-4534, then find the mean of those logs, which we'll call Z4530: 2.26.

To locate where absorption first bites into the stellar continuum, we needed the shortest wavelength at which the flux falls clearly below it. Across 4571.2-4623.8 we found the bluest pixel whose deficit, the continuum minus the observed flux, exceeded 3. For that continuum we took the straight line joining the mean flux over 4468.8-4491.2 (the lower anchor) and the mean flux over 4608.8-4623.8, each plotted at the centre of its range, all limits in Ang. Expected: 4580.0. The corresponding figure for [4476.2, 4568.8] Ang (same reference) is 4480.0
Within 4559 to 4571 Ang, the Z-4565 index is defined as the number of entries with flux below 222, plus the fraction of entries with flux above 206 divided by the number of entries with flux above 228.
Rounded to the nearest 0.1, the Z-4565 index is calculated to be 1.3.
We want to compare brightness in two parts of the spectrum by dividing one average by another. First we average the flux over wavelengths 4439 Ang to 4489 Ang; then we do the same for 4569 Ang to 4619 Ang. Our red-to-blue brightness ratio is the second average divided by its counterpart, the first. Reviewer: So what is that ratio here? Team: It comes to 1.18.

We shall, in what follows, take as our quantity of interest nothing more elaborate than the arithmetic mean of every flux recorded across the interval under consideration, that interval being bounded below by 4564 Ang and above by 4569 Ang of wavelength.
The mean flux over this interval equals 231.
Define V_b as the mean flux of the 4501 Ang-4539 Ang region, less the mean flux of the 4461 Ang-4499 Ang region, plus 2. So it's 10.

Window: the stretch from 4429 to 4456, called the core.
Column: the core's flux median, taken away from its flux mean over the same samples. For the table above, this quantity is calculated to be -6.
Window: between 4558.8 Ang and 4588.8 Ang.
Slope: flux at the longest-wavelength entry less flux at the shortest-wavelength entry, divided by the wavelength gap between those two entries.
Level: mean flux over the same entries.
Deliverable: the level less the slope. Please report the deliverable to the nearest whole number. 228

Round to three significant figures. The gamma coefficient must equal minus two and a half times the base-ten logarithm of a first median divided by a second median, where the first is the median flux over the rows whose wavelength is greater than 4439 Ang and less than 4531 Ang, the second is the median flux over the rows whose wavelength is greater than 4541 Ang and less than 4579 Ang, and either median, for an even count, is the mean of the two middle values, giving 0.107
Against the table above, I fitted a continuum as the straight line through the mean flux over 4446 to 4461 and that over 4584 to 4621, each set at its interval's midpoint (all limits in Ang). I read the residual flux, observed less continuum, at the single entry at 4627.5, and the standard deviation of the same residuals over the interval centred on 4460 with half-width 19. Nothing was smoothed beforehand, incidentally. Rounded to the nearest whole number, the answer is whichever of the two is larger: 20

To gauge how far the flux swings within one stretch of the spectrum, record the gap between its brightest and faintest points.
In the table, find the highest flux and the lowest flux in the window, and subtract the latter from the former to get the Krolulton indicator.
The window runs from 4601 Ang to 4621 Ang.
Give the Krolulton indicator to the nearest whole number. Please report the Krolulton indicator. 25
